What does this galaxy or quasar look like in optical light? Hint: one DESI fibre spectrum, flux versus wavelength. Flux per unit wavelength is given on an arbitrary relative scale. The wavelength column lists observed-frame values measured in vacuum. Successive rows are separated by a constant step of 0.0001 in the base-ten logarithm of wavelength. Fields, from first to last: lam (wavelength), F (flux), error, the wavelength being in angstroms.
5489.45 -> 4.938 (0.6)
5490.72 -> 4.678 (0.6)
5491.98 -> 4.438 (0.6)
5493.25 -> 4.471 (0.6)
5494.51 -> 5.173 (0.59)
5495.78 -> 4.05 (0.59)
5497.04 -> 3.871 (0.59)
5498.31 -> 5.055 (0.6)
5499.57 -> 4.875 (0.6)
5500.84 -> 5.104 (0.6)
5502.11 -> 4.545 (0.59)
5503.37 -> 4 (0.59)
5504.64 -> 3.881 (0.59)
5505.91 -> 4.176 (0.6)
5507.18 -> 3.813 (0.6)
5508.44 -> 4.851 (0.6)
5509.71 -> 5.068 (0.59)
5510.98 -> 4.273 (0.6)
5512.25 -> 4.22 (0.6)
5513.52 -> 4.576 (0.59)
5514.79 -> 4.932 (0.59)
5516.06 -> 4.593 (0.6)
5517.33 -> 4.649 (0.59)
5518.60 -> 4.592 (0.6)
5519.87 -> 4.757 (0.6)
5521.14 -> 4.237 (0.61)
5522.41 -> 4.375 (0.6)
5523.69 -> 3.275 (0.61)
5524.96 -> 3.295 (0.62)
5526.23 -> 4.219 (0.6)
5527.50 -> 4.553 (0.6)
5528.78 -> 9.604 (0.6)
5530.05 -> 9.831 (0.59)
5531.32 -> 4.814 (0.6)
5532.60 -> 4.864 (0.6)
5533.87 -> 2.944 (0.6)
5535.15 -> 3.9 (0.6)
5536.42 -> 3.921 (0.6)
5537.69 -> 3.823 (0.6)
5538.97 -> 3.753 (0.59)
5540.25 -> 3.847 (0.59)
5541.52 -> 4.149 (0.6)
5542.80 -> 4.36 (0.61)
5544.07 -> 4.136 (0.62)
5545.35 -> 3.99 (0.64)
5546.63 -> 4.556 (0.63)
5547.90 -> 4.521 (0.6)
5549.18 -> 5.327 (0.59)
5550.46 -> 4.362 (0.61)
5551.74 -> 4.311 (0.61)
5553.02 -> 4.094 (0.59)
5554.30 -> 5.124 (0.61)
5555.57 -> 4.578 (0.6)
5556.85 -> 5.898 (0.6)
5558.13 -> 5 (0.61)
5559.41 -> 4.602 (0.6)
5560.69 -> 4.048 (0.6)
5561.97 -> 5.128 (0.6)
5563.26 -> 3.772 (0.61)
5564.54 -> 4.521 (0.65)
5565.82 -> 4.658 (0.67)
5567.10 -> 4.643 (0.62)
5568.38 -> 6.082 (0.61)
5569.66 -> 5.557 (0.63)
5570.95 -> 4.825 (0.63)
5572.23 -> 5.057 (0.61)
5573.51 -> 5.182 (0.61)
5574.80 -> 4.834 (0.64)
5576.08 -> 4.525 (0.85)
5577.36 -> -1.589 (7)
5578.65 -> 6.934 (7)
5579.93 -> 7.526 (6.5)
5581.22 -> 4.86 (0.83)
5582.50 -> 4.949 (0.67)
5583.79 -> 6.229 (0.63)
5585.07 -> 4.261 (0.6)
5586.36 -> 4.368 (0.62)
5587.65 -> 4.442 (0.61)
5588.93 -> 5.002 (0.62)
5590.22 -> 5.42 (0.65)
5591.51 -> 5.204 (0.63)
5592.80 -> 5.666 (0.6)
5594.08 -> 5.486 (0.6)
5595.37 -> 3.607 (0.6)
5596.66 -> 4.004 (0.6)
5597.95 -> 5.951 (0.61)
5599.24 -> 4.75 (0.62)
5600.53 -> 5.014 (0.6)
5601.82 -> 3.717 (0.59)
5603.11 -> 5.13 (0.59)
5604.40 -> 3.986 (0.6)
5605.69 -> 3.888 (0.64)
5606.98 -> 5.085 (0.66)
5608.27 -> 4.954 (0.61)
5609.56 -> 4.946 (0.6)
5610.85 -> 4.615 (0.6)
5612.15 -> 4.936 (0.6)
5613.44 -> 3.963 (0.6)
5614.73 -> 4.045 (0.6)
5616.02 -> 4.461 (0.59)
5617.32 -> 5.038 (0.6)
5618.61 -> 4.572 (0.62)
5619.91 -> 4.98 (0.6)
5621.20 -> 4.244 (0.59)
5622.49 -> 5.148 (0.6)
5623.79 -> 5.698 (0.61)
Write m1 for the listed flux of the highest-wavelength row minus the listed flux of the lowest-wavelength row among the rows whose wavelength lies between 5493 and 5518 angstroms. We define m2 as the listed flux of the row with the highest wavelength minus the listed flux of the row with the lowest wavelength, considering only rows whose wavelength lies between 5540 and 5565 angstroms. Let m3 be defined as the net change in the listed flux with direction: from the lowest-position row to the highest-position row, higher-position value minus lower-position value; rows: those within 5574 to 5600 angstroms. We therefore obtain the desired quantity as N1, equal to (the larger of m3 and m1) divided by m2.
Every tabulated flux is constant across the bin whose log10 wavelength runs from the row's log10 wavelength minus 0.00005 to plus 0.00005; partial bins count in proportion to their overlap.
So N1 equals 0.3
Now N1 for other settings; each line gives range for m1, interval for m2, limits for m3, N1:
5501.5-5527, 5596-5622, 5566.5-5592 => 2.3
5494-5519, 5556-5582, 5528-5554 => 0.6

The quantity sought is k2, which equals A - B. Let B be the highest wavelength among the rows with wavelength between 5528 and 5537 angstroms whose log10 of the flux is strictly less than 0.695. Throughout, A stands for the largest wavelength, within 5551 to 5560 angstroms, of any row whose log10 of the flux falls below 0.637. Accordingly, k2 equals 16.6 angstroms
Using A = 5553.02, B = 5536.42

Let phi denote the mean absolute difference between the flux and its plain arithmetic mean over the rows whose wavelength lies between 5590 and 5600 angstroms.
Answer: 0.67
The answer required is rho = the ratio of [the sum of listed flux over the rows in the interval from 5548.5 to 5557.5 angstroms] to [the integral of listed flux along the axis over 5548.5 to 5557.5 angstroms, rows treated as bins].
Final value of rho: 0.778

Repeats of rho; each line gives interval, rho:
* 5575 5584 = 0.789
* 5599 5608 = 0.776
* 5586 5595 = 0.781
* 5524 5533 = 0.787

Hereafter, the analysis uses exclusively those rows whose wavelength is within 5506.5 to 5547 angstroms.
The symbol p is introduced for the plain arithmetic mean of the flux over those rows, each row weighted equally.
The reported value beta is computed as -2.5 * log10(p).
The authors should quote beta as -1.65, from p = 4.59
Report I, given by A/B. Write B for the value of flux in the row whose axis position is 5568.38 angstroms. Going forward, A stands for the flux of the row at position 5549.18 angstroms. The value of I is 0.88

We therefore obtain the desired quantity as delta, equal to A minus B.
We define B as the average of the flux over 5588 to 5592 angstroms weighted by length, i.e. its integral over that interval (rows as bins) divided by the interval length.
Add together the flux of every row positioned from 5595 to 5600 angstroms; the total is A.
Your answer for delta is 13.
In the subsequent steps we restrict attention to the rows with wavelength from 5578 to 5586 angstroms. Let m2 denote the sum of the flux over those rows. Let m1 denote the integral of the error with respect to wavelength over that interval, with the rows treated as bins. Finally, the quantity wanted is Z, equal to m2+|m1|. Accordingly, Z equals 56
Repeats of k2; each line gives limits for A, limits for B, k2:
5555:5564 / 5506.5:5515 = 48.5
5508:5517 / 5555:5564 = -51.0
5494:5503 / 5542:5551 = -53.4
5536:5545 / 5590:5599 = -52.6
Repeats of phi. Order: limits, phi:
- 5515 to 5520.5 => 0.06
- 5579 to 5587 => 1.01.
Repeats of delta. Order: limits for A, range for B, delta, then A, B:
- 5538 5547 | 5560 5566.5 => 24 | 29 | 4.4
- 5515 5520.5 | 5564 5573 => 14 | 19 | 5.1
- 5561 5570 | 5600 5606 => 30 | 34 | 4.4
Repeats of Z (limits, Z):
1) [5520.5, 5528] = 29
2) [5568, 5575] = 36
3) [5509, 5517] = 32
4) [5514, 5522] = 33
